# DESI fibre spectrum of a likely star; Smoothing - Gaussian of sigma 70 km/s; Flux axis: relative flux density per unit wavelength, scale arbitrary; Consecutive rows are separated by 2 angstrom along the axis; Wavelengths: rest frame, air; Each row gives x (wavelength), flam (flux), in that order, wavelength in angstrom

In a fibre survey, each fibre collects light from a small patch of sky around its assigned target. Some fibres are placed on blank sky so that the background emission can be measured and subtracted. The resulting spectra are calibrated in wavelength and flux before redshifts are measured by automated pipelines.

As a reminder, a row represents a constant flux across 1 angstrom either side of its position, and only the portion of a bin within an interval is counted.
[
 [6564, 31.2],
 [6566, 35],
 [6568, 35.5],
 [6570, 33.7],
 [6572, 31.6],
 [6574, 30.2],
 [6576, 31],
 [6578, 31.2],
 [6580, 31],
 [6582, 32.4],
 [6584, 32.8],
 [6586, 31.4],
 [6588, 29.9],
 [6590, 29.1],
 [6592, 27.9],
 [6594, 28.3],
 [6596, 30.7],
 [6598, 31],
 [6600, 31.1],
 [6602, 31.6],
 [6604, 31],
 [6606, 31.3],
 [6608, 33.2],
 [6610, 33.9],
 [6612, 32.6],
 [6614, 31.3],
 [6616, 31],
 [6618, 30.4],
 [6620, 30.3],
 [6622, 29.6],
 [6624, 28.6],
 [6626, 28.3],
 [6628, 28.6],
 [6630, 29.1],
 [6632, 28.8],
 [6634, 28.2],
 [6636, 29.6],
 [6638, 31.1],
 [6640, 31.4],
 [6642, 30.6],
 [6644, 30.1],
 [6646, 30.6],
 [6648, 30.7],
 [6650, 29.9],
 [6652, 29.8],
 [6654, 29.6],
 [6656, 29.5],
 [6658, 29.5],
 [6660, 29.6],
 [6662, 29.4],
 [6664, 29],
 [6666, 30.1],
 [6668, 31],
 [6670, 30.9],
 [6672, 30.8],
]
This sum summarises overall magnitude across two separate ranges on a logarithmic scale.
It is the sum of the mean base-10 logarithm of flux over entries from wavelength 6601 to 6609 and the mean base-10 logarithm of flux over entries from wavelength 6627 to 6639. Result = 2.97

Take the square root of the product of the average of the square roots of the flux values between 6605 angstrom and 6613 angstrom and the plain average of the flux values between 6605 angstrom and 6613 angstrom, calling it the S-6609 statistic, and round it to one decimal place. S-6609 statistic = 13.7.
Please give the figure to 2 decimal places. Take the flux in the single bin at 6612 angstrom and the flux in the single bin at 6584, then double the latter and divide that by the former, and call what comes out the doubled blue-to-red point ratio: 2.01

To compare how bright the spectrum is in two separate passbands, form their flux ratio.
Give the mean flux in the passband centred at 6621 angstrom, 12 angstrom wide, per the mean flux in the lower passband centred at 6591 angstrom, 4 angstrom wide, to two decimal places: 1.04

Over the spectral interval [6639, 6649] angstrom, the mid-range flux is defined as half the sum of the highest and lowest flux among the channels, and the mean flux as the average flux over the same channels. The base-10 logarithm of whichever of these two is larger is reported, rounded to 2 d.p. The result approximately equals 1.49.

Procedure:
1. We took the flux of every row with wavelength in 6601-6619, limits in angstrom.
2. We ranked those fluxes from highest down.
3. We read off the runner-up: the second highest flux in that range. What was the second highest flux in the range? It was 33.2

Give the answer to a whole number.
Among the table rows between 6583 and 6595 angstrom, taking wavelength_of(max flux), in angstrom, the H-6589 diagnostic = 6584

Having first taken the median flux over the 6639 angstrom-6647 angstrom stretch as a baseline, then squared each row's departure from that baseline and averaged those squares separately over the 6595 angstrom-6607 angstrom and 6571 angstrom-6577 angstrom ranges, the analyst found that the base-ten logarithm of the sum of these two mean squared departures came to -0.11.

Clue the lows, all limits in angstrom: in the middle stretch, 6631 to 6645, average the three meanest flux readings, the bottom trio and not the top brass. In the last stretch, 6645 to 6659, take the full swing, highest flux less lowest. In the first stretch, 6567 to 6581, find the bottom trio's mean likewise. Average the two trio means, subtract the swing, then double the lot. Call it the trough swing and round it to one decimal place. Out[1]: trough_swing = 57.2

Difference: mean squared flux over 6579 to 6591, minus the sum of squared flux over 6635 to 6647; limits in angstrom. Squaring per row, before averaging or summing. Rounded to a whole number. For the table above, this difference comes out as -4639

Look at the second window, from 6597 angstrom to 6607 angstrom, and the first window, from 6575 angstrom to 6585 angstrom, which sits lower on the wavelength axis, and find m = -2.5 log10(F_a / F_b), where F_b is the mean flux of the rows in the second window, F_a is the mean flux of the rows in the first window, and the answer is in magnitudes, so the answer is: -0.017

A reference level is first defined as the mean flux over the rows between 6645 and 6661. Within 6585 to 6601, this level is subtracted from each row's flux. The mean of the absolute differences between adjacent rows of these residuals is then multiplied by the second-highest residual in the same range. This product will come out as 1.1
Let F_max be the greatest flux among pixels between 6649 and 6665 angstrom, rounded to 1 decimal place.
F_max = 29.9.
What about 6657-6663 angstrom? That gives 29.6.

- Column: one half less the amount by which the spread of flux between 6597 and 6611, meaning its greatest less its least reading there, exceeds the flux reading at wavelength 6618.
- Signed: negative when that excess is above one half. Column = 28.0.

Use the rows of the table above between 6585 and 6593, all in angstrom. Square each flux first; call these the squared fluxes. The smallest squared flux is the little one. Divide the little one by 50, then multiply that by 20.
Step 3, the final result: 311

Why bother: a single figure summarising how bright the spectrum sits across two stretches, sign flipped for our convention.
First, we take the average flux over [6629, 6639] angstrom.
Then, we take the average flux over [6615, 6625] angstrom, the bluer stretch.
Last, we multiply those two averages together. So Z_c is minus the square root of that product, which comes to -29.7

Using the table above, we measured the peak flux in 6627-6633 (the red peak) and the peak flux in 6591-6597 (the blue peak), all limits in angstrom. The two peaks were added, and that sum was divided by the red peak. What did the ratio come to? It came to 2.055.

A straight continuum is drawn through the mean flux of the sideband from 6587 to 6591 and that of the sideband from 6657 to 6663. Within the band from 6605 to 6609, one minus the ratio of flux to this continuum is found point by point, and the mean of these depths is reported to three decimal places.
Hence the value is -0.093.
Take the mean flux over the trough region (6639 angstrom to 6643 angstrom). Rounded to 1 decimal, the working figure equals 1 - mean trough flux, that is -30.0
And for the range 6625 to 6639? -28.1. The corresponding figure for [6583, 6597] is -29.0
